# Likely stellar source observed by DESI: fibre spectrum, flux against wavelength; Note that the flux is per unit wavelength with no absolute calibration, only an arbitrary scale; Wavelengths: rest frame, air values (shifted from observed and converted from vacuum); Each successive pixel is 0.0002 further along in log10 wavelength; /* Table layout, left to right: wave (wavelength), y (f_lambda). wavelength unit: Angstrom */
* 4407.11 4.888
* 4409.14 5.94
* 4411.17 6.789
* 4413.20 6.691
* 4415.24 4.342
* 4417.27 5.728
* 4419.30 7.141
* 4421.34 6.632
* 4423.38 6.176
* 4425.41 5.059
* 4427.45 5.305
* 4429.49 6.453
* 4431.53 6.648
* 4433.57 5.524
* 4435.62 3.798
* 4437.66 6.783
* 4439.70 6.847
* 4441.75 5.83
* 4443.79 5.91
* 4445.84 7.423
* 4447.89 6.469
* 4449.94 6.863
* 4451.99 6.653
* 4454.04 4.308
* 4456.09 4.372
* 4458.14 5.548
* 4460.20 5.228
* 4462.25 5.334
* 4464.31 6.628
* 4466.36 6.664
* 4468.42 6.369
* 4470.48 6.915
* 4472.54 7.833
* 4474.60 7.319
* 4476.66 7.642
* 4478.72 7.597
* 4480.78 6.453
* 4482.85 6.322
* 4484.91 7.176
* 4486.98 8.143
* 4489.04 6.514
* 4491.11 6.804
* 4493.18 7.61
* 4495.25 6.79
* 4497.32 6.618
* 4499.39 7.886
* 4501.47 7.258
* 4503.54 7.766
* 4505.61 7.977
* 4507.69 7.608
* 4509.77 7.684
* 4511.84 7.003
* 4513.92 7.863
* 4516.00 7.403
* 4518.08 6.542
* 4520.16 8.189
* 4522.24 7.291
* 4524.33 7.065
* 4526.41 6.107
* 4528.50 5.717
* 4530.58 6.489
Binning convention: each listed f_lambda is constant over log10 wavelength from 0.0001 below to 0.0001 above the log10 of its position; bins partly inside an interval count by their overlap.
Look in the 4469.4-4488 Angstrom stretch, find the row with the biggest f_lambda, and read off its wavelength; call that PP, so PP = 4486.98 Angstrom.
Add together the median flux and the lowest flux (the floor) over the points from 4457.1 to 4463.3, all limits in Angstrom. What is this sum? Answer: 10.6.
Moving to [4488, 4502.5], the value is 13.3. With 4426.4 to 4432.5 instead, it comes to 11.8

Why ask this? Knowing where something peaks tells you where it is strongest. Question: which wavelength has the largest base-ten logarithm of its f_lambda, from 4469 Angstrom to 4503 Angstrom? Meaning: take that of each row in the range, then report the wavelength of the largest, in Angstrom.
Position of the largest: 4486.98 Angstrom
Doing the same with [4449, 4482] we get 4472.54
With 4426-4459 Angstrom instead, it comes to 4445.84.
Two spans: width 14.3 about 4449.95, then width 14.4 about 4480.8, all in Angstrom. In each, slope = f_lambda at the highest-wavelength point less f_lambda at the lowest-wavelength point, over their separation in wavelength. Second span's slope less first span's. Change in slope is 0.19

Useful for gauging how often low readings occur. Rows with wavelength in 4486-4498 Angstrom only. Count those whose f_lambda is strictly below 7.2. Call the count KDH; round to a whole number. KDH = 4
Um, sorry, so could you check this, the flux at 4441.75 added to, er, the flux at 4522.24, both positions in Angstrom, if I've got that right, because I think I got 13.1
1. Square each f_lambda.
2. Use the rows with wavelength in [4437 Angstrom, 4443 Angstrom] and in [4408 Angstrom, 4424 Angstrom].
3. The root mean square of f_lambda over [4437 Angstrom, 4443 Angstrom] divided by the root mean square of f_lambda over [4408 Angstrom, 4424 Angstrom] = 1.04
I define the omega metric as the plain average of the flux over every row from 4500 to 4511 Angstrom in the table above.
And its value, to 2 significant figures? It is 7.7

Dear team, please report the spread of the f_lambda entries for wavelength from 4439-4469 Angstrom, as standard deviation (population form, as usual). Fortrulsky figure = 0.89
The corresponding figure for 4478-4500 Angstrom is 0.60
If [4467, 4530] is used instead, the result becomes 0.64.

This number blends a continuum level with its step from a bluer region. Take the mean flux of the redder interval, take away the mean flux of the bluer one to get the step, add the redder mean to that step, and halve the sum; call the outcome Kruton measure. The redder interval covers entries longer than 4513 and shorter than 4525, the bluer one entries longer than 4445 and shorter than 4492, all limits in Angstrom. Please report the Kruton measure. 4.12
